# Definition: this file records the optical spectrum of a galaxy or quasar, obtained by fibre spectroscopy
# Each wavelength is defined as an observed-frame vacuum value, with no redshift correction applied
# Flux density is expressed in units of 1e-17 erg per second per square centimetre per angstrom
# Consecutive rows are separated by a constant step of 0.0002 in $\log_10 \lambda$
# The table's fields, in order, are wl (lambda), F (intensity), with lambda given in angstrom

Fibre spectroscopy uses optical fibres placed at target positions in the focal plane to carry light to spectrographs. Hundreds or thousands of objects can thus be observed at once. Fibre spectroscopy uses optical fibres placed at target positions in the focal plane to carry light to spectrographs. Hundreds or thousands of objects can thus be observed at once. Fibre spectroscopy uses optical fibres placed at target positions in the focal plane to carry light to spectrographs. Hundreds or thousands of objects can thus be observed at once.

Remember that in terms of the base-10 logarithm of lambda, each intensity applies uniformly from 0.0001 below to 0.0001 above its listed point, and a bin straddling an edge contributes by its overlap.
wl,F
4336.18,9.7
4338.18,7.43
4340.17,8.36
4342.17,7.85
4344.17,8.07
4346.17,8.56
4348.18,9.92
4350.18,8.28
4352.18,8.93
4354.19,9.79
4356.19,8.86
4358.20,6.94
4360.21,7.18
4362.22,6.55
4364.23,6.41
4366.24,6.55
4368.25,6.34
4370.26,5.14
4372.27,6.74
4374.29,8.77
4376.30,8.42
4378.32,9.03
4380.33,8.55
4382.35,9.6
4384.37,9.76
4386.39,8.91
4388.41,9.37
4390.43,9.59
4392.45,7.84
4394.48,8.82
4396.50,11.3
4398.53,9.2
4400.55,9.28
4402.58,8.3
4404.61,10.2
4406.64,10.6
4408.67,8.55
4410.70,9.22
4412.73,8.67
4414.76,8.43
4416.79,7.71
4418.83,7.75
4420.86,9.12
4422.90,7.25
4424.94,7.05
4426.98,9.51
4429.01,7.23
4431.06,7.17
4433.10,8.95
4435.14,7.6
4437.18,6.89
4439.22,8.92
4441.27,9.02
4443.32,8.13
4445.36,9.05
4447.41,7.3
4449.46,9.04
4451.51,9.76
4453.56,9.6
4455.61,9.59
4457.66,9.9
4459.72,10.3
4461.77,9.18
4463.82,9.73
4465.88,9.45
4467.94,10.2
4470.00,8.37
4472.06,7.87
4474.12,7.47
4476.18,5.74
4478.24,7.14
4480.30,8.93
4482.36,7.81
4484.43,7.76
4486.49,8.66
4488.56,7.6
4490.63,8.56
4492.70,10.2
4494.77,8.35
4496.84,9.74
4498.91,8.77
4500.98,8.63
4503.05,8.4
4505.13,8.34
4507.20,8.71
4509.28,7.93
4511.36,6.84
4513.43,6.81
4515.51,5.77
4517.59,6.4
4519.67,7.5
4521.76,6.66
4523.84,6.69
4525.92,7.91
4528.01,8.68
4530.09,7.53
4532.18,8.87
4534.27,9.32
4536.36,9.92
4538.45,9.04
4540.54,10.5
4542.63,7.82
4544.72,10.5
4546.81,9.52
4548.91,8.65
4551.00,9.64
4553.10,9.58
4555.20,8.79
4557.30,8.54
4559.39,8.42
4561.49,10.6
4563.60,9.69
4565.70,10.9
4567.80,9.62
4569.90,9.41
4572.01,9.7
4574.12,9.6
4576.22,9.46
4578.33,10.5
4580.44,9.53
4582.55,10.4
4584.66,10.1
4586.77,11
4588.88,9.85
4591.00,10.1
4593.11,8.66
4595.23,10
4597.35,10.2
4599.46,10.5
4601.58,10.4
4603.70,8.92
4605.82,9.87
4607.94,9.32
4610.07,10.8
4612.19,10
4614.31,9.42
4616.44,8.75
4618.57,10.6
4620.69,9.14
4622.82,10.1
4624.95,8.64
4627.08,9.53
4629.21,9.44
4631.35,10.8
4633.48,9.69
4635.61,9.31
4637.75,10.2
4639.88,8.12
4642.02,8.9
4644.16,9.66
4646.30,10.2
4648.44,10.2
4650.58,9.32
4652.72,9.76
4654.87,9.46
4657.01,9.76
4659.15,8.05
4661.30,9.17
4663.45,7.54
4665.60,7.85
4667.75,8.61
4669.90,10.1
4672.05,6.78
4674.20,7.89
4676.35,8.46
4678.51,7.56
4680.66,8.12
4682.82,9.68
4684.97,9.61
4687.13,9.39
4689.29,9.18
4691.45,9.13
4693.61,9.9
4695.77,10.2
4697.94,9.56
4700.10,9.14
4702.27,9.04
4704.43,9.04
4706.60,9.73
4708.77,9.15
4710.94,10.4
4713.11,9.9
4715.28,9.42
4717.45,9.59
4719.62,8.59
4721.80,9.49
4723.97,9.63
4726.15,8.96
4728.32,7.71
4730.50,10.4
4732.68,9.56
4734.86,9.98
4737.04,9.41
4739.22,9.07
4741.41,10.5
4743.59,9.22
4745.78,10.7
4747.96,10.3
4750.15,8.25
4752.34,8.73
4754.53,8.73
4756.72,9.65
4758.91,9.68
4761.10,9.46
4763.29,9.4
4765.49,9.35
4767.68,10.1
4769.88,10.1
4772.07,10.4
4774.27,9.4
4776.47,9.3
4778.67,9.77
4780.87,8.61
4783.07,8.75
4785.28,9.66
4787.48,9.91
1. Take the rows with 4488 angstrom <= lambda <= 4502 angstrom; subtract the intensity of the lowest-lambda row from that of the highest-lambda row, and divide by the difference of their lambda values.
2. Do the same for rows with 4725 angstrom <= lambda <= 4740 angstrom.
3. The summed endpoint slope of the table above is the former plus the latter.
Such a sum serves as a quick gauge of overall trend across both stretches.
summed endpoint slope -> 0.09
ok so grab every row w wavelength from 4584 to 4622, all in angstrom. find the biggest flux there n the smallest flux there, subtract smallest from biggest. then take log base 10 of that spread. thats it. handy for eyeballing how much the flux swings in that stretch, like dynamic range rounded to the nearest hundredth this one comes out 0.37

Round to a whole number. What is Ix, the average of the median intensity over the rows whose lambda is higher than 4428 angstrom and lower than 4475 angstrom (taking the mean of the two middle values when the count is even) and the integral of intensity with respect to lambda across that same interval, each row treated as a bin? 210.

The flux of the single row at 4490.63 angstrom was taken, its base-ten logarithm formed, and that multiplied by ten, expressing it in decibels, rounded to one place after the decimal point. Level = 9.3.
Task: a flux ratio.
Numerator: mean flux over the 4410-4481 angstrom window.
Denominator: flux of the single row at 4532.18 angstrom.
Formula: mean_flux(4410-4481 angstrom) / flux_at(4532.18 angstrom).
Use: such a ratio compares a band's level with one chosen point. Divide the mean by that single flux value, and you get 0.96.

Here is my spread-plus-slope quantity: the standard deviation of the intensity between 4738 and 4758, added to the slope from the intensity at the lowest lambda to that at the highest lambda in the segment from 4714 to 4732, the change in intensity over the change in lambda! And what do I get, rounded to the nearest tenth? 0.9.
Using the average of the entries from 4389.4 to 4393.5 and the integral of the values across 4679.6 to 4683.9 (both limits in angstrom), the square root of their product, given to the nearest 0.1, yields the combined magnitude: 18.3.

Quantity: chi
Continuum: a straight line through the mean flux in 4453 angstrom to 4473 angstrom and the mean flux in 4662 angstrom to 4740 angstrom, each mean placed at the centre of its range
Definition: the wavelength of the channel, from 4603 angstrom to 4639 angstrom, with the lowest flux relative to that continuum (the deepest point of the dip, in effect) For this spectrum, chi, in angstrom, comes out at 4624.95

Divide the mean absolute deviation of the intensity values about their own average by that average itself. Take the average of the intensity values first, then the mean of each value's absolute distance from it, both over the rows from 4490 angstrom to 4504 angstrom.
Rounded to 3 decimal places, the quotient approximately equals 0.065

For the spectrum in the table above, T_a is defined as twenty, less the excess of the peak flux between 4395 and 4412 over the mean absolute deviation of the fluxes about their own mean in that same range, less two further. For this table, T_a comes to 7.54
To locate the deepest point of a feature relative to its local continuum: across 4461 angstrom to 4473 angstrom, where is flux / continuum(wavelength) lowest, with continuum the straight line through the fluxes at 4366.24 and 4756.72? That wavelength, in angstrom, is 4472.06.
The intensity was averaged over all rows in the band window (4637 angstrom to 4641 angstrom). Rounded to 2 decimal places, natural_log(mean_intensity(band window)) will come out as 2.21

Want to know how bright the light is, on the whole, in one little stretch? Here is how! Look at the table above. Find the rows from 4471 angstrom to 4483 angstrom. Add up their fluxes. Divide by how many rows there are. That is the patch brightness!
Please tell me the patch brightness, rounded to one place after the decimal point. 7.5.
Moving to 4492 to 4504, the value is 9.0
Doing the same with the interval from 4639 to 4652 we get 9.4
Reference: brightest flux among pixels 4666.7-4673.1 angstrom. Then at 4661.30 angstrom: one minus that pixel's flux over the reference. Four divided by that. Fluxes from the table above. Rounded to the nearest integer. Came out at 43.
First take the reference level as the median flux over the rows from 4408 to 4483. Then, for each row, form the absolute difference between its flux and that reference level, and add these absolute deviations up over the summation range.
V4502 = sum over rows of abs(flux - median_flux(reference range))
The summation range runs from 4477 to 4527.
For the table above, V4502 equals 24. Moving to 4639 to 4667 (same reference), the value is 12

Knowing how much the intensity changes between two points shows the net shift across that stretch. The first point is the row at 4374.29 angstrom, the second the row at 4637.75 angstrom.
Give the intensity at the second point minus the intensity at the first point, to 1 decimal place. 1.4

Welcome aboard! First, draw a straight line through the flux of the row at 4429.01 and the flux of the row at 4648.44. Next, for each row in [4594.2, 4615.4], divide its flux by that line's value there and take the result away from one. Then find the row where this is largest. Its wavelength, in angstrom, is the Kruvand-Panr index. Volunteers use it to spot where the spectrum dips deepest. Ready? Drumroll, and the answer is 4603.70 angstrom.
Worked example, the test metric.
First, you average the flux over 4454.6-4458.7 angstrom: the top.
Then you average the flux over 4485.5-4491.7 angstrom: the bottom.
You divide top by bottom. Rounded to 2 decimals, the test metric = 1.18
